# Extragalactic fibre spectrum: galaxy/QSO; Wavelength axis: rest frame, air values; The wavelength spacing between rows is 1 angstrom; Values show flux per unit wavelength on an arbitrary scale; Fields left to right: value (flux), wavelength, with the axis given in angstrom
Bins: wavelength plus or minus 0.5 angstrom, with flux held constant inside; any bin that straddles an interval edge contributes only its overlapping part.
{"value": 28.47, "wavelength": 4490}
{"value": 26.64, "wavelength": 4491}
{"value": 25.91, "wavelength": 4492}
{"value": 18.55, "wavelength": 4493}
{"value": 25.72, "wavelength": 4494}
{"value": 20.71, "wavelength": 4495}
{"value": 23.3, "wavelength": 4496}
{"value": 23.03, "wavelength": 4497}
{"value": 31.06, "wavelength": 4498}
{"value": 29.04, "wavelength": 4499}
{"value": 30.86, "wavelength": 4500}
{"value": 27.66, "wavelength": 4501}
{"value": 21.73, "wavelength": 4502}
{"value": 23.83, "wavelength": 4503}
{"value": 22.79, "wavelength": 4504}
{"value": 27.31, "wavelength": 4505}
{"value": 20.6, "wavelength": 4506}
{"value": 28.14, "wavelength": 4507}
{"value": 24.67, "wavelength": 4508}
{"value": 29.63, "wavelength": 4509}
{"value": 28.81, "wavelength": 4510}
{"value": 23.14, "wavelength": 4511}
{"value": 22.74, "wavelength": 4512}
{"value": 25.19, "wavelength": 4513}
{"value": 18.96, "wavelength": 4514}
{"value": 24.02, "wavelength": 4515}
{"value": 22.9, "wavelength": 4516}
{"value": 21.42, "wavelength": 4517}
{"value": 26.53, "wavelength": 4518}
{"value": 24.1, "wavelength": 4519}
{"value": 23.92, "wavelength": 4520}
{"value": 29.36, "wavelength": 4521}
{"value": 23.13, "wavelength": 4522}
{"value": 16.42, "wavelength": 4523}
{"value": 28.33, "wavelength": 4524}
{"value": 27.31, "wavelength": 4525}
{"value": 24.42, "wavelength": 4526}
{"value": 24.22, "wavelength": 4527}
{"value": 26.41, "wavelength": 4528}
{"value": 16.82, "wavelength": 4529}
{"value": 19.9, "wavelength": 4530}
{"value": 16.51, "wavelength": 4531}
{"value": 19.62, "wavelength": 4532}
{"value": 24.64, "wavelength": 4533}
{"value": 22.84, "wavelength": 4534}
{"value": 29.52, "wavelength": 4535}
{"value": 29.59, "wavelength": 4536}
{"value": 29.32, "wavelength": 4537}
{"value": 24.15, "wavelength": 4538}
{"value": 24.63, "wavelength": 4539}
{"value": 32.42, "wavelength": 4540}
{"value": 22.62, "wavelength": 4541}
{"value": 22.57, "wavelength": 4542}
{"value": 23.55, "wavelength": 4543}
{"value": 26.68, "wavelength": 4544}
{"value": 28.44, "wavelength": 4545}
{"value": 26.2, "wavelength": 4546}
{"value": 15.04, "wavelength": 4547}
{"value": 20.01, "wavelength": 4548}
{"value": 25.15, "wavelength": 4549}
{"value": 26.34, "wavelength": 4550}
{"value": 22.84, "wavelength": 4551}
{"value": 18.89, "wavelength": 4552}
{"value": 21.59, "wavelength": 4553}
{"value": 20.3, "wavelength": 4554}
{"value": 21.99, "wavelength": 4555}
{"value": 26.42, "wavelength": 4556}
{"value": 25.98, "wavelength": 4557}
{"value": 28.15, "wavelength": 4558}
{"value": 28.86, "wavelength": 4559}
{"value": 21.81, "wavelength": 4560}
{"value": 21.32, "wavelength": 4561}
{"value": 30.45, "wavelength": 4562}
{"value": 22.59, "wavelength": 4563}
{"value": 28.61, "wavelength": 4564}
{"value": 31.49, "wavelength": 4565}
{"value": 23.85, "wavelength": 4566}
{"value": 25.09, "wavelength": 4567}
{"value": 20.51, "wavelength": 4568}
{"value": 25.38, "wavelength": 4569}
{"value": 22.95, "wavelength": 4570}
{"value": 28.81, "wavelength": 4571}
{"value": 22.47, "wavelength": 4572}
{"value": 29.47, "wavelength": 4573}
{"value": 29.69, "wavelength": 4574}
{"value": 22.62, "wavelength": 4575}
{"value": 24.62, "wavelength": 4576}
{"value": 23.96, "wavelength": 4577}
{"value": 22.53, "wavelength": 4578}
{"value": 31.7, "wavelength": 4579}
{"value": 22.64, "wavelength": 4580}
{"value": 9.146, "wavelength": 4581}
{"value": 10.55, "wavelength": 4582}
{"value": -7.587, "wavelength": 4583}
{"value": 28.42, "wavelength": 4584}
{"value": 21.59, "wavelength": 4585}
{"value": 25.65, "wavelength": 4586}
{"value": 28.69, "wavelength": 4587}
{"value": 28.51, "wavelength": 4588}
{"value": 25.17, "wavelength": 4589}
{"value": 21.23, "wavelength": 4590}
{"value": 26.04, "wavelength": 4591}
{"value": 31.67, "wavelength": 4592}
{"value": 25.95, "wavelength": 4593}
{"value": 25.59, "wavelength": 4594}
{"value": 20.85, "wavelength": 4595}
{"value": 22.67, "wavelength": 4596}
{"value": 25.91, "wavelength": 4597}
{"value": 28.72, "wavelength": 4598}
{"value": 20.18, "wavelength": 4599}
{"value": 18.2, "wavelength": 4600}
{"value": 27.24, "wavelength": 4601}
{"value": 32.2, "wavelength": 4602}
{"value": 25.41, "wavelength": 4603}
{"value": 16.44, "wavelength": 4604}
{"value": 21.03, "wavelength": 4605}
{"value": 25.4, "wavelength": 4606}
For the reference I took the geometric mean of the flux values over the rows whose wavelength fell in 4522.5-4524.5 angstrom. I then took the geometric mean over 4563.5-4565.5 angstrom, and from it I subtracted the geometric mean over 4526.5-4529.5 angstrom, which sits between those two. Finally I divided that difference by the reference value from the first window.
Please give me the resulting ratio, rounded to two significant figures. 0.37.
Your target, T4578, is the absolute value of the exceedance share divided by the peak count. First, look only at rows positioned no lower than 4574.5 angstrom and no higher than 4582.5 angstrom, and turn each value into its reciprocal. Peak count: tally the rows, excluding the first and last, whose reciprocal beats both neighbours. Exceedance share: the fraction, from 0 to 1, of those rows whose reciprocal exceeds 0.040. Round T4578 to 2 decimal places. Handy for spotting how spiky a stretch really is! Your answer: 0.44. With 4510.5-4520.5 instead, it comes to 0.27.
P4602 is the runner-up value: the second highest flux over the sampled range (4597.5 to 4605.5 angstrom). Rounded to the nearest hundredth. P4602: 28.72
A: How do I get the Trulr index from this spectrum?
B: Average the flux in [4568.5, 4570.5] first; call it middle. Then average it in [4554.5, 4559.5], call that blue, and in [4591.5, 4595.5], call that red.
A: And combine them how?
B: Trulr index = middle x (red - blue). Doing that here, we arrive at -6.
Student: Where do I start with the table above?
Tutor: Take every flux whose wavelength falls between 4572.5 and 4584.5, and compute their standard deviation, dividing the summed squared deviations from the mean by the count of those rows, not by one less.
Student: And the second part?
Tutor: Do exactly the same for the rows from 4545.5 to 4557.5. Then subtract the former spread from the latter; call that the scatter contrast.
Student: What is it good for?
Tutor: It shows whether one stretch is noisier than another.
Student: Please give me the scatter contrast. -7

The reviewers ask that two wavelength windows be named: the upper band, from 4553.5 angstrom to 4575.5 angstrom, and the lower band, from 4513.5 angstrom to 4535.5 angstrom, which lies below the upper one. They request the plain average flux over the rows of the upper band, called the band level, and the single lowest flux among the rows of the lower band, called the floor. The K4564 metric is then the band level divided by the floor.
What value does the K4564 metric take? 1.55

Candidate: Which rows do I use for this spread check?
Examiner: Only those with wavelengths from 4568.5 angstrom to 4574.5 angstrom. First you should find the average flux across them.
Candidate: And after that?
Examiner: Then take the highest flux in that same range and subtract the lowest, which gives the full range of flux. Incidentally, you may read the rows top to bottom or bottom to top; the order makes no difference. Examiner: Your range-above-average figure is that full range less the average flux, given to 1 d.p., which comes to -19.2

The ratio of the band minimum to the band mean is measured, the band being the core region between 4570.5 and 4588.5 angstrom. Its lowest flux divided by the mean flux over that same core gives -0.34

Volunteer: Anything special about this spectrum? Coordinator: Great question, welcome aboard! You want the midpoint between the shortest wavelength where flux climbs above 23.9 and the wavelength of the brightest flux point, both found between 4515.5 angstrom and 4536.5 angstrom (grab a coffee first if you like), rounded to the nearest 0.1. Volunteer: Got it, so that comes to 4527.0 angstrom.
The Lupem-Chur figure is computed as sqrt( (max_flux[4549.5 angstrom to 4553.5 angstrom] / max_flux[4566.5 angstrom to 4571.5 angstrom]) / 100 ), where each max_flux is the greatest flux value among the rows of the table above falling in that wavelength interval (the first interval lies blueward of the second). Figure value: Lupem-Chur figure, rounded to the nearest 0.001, 0.096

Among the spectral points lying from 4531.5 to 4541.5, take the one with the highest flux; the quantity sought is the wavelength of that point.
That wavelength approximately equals 4540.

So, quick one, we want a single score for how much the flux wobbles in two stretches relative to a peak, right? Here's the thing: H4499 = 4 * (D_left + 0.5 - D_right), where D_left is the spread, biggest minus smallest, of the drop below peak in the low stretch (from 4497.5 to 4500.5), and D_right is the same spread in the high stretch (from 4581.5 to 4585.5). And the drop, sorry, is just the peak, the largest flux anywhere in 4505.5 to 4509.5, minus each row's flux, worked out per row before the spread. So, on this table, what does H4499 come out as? -134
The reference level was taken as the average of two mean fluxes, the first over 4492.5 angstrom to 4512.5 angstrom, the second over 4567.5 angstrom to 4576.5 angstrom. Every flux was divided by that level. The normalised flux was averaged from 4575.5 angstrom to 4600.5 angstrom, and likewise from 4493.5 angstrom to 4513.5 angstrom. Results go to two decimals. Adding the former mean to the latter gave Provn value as 1.91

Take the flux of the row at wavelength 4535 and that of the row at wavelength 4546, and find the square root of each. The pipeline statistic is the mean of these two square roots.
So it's 5.28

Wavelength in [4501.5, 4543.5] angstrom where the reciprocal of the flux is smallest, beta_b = 4540 angstrom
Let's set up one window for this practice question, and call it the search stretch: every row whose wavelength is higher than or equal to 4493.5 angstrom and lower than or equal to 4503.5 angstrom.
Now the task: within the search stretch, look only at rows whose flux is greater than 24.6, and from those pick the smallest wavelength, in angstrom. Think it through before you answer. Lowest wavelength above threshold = 4494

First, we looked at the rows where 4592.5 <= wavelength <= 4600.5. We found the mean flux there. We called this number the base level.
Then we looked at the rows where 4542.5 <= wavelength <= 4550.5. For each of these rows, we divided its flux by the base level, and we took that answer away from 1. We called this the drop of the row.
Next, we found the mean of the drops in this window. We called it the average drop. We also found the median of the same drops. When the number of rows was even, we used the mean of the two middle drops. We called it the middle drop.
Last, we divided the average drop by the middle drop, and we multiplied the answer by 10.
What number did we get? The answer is 1.9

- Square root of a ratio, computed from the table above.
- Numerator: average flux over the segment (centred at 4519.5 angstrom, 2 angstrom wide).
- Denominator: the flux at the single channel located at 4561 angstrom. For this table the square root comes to 1.06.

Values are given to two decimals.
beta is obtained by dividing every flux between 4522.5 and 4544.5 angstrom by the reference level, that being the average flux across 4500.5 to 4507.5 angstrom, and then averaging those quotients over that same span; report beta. 0.98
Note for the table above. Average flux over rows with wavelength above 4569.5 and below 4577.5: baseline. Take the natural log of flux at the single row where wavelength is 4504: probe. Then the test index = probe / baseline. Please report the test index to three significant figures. 0.122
